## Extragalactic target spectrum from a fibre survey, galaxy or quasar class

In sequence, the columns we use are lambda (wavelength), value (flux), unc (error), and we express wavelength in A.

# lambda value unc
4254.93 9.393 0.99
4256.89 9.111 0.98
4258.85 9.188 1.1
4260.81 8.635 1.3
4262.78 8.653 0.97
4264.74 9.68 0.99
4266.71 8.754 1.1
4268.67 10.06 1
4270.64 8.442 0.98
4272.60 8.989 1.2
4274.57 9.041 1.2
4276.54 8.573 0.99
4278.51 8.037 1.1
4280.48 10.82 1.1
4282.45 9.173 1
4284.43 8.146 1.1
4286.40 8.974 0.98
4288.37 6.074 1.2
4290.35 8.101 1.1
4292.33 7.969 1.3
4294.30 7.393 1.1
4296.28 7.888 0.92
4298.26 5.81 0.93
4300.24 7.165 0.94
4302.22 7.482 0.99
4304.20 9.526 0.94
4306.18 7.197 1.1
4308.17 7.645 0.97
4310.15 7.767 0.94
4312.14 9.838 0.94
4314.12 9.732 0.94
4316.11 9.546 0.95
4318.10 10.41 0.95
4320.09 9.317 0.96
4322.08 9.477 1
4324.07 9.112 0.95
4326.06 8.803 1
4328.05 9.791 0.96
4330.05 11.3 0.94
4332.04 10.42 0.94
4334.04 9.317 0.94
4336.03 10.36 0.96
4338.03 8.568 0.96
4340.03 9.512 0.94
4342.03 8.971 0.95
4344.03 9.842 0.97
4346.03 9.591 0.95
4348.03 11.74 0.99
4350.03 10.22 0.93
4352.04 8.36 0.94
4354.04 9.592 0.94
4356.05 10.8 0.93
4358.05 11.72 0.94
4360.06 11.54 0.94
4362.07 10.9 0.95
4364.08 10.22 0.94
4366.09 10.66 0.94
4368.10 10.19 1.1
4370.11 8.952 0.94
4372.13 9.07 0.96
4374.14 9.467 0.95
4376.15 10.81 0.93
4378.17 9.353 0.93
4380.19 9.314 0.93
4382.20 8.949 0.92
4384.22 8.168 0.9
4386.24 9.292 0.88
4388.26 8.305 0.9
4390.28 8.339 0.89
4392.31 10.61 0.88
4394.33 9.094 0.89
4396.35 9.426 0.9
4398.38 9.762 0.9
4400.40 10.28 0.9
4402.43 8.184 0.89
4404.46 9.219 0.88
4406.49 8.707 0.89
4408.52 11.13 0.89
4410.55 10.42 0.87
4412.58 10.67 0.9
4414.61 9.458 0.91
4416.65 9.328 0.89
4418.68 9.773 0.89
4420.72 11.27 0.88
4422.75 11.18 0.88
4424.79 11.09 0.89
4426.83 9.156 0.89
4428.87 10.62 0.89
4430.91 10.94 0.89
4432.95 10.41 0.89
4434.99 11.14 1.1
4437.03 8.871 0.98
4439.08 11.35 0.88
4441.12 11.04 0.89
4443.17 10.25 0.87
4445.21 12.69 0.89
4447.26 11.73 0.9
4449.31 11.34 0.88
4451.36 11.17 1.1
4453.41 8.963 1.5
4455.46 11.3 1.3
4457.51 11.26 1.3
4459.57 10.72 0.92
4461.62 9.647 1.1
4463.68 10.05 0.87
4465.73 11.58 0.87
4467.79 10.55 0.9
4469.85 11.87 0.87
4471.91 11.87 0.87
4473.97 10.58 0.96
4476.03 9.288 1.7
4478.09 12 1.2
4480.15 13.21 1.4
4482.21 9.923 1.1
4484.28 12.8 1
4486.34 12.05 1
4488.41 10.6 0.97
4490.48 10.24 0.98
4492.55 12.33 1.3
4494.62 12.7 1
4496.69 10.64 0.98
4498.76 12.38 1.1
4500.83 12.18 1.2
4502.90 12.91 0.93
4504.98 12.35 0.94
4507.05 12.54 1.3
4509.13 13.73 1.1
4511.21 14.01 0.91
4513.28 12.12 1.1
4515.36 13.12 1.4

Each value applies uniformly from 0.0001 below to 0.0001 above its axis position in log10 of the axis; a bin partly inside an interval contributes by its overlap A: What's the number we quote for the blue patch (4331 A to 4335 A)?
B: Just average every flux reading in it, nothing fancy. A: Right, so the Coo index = 9.9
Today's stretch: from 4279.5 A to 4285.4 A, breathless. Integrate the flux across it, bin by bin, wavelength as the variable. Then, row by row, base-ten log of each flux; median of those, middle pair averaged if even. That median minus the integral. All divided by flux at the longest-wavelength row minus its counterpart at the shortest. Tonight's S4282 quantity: 20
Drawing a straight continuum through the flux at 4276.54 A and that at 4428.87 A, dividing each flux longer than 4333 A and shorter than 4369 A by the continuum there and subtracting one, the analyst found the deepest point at 4352.04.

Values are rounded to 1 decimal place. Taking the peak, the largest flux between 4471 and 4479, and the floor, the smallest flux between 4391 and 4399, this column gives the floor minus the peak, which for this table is -2.9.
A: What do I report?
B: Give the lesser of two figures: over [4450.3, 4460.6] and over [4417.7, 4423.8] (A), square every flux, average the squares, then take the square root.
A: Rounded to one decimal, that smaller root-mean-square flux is 10.7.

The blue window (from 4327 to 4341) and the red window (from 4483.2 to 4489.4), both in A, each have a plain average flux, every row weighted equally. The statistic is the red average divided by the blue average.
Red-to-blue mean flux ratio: 1.19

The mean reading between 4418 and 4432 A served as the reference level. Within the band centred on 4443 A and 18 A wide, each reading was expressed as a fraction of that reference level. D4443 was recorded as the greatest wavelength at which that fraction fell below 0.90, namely 4437.03 A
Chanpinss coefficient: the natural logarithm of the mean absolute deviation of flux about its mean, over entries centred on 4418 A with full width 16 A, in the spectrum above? -0.42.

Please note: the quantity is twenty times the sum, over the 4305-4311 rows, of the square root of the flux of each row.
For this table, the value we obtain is 165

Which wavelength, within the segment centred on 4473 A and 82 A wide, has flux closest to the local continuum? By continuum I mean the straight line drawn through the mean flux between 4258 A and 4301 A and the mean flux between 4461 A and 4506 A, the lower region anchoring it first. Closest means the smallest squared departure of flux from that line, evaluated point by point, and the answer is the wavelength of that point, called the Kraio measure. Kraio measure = 4457.51 A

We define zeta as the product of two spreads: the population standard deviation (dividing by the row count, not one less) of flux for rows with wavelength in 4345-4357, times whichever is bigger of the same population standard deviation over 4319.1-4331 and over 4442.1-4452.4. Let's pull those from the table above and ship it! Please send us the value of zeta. 0.85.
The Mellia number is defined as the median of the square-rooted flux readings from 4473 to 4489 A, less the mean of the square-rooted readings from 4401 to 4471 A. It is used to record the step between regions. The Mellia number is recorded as 0.1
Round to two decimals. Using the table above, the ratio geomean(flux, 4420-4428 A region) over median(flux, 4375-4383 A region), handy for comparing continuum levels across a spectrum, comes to 1.14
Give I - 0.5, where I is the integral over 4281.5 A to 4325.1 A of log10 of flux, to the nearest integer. 39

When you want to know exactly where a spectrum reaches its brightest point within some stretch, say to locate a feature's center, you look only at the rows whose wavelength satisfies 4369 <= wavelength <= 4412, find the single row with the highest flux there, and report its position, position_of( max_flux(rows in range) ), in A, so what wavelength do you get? 4408.52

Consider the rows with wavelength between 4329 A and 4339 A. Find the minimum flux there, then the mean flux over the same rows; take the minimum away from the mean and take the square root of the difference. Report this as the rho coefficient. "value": 1.19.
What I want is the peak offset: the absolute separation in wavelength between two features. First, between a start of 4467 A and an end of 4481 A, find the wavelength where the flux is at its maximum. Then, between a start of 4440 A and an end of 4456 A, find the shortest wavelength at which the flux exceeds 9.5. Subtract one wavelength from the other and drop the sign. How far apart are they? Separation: 39.0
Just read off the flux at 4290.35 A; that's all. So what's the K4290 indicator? 8.101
